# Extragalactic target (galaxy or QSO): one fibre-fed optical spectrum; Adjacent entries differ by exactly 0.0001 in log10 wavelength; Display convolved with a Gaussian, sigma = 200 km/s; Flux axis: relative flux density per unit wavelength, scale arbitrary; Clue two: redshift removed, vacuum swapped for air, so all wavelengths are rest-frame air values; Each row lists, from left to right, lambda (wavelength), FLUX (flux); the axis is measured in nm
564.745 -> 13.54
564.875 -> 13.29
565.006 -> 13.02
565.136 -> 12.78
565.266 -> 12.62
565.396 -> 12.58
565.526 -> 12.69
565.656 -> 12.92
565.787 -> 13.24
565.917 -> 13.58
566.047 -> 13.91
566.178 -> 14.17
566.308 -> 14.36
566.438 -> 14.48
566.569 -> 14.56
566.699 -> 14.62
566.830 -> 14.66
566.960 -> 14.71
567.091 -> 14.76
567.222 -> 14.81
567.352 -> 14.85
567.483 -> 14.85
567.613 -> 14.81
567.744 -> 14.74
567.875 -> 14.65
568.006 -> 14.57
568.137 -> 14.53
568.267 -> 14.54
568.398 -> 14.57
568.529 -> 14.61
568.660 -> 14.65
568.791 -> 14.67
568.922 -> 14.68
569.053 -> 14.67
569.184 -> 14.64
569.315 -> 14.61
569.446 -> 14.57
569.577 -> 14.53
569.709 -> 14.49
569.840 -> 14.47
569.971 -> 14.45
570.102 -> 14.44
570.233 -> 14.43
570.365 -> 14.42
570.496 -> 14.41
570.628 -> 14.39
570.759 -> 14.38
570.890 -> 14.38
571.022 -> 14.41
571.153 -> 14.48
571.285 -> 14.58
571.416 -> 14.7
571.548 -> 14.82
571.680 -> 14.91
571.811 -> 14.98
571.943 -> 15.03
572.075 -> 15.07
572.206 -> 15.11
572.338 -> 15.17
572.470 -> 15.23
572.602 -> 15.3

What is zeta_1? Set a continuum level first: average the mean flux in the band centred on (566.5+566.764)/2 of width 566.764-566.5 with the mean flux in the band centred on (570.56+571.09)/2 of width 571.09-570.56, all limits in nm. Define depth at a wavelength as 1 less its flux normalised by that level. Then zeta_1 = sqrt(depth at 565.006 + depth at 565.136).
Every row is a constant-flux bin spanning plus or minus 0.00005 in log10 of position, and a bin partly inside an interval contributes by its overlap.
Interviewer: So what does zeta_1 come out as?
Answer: 0.47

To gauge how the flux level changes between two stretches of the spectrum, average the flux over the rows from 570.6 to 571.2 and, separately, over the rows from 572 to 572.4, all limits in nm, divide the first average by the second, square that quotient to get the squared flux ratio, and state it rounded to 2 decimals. 0.91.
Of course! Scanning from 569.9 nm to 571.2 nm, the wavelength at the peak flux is 571.153 nm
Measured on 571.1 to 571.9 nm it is 571.811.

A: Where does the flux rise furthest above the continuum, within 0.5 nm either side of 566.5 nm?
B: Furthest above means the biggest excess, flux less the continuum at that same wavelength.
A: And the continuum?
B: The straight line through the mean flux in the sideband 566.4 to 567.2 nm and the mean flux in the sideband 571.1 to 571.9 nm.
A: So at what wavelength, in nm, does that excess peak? 566.960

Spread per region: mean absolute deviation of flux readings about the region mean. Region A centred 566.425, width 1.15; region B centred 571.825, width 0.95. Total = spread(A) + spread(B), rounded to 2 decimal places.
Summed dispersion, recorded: 0.42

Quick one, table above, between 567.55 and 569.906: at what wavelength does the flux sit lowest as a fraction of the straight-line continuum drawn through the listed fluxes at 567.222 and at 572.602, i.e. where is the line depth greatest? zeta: 569.840 nm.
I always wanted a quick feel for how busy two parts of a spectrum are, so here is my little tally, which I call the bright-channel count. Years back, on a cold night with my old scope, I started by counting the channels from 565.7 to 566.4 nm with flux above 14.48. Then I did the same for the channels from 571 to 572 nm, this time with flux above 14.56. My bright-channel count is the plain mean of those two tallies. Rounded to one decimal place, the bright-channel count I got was 3.0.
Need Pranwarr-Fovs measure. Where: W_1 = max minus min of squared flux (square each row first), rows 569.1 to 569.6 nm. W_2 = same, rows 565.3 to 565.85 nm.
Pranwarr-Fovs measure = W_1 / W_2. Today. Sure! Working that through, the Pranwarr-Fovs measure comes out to 0.2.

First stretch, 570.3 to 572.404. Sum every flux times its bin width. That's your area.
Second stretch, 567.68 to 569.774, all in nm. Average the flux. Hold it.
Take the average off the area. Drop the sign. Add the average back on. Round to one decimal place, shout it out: 30.9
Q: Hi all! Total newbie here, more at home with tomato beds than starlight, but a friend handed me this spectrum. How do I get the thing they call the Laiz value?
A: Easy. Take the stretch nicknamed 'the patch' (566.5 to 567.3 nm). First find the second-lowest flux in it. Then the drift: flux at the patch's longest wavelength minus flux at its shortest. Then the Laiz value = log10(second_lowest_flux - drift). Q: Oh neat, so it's 1.16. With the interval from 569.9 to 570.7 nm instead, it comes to 1.16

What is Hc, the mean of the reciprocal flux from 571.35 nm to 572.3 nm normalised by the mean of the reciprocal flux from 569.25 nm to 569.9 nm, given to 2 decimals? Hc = 0.97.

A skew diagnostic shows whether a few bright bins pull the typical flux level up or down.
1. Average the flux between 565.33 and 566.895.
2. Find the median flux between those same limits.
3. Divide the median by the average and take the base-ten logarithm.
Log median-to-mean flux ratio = 0.0070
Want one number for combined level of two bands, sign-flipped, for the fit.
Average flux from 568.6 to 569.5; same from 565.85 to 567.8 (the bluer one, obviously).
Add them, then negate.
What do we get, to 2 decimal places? -29.17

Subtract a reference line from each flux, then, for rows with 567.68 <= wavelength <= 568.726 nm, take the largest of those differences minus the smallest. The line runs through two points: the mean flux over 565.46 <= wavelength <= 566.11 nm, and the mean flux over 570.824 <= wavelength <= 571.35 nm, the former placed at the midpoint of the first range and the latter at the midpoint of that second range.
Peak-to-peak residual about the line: 0.32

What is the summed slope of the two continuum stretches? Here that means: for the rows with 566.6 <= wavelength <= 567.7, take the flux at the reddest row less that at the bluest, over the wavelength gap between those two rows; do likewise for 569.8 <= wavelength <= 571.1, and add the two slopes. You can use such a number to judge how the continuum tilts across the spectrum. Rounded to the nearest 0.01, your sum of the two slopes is 0.16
